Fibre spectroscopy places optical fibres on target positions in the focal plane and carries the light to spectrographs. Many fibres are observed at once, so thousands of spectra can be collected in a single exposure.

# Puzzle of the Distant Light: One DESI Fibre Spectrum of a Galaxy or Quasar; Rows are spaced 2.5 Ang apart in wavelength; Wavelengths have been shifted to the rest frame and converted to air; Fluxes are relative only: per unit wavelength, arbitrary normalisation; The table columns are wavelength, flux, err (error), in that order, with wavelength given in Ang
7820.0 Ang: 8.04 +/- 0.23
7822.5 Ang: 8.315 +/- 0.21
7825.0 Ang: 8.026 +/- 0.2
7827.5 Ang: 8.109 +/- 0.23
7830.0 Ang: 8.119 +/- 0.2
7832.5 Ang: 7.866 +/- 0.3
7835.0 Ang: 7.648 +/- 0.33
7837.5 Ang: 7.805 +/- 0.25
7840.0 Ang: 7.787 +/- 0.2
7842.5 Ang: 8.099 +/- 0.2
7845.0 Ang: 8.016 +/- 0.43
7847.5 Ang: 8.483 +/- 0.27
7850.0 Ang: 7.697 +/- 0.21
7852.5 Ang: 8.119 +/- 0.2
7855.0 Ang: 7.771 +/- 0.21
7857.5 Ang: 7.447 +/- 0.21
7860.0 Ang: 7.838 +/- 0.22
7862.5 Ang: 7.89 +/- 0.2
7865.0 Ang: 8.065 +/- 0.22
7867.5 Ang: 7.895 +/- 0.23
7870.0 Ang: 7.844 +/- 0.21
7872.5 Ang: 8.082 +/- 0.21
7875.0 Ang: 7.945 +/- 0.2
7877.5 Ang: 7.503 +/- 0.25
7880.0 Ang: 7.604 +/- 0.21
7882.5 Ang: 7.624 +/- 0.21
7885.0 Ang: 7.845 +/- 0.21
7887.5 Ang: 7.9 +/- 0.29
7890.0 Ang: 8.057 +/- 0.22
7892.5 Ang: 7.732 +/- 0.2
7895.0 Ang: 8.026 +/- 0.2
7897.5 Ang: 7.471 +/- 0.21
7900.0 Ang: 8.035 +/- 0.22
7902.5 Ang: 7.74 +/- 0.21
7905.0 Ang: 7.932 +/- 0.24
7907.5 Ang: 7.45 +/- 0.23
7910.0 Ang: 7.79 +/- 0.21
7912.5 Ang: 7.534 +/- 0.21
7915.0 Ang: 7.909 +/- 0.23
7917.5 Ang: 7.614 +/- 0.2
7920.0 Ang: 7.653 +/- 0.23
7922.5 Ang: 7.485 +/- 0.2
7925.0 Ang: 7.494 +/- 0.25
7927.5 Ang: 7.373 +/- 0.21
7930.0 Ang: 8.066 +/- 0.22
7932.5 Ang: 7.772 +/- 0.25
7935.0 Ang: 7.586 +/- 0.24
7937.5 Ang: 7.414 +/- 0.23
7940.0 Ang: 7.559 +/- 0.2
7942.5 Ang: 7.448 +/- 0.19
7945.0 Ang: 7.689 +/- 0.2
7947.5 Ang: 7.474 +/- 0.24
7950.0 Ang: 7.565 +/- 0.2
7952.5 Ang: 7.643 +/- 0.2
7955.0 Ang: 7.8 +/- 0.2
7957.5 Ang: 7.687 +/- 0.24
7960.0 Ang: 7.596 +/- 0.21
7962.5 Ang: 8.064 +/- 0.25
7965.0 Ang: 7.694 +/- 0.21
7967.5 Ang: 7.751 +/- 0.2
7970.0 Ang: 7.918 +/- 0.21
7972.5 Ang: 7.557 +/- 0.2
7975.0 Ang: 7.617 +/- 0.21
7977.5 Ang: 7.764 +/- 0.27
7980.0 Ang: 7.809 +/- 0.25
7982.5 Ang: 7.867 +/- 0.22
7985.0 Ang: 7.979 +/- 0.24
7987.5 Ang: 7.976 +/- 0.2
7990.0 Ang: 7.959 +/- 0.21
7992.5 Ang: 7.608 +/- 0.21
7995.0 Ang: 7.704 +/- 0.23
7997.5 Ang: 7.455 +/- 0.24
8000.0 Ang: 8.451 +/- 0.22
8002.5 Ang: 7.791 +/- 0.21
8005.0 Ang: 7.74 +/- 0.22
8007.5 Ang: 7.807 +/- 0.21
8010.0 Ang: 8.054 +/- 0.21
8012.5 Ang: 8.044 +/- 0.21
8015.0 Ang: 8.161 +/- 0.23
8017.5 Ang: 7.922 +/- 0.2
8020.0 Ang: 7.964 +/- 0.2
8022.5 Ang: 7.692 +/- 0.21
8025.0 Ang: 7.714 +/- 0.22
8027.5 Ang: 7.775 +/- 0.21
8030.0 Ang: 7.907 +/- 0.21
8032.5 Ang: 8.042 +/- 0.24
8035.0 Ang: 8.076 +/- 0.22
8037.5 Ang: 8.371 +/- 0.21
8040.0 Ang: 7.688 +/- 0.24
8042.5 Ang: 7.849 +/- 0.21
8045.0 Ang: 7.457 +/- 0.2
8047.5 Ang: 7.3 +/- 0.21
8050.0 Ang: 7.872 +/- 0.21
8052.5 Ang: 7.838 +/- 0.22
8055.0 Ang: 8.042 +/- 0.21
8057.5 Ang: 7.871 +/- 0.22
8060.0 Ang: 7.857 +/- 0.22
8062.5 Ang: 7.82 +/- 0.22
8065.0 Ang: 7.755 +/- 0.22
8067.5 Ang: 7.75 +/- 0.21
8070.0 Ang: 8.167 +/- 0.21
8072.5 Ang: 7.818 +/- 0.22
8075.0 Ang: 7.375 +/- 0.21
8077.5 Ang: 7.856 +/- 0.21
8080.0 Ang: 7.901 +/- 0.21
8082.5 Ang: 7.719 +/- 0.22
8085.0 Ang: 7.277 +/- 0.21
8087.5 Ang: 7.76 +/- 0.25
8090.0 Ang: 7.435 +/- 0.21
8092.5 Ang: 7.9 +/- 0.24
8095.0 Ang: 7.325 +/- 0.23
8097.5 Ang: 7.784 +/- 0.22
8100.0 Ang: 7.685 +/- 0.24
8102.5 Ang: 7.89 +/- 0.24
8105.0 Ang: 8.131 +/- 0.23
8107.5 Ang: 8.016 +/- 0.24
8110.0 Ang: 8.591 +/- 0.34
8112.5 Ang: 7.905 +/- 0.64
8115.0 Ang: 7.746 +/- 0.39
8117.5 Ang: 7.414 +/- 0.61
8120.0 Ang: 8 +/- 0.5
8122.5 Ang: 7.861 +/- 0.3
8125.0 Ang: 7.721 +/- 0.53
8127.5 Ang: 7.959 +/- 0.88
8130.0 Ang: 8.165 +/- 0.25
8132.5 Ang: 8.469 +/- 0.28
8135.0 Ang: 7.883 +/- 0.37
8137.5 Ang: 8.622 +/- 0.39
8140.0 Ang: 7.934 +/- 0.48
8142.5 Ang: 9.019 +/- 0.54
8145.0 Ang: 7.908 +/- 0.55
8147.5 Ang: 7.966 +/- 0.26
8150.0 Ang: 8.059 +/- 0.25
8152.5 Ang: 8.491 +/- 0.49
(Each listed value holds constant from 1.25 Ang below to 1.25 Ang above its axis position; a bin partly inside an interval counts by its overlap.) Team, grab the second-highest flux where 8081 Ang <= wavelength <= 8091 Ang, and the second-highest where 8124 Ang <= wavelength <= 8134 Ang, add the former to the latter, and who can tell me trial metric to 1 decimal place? 15.9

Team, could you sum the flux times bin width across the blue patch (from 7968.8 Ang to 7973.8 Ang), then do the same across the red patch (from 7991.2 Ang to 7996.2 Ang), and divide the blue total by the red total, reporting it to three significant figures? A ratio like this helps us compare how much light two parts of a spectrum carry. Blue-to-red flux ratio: 1.01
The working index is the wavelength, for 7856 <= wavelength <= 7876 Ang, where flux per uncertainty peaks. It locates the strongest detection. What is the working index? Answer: 7875.0 Ang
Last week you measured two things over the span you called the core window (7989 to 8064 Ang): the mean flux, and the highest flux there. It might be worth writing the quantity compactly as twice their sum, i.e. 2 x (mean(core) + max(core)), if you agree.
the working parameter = 32.62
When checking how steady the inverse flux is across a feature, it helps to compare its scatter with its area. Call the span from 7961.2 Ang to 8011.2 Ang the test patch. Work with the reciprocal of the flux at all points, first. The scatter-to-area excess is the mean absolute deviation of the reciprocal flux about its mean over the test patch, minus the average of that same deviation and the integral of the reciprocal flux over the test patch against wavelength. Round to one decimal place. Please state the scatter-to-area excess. -3.2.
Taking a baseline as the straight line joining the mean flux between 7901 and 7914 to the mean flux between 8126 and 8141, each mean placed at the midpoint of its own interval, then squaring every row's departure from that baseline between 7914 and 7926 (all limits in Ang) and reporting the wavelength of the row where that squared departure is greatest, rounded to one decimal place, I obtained 7922.5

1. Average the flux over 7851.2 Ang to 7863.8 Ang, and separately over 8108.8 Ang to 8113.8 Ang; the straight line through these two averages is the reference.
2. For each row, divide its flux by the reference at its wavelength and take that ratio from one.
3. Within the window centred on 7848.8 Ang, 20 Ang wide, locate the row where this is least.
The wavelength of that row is 7847.5 Ang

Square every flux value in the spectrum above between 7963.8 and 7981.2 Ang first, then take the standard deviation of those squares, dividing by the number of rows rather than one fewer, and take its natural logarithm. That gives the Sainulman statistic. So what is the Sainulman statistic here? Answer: 0.55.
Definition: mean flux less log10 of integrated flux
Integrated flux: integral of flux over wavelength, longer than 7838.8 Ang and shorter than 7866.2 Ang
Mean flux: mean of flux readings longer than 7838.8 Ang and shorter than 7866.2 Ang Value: 5.59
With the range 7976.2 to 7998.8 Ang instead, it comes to 5.55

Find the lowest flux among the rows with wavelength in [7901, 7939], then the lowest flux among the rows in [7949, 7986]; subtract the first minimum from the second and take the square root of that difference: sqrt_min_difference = 0.43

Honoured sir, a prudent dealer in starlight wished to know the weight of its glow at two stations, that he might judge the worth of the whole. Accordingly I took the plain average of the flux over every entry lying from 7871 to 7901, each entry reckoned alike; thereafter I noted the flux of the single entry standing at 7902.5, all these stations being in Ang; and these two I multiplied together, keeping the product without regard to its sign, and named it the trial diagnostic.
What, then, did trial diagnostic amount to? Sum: 60.5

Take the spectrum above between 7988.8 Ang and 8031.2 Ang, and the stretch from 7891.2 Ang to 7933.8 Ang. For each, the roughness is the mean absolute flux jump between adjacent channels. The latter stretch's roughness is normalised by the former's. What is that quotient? 1.4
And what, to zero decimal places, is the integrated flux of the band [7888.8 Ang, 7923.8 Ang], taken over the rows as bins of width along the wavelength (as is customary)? 271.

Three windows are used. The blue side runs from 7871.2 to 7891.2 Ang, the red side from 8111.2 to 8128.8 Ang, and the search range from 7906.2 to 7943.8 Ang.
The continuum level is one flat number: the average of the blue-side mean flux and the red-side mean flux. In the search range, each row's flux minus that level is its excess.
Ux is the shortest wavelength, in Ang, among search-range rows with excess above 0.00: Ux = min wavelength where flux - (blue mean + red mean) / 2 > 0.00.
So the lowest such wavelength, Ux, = 7915.0 Ang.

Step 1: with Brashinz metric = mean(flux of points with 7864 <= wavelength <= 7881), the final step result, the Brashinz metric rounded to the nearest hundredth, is 7.85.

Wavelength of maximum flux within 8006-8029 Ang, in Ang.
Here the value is 8015.0 Ang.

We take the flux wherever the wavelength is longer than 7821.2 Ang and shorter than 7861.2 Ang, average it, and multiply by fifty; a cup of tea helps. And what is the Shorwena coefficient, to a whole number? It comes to 397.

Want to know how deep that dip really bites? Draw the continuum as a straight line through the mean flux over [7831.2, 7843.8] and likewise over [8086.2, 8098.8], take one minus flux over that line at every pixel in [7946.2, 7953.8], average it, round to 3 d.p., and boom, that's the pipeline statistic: 0.025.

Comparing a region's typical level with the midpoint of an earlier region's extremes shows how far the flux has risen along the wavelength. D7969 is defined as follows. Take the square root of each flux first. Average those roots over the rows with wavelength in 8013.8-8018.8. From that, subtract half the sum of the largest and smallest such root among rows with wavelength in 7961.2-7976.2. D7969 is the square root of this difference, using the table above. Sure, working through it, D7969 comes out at 0.20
